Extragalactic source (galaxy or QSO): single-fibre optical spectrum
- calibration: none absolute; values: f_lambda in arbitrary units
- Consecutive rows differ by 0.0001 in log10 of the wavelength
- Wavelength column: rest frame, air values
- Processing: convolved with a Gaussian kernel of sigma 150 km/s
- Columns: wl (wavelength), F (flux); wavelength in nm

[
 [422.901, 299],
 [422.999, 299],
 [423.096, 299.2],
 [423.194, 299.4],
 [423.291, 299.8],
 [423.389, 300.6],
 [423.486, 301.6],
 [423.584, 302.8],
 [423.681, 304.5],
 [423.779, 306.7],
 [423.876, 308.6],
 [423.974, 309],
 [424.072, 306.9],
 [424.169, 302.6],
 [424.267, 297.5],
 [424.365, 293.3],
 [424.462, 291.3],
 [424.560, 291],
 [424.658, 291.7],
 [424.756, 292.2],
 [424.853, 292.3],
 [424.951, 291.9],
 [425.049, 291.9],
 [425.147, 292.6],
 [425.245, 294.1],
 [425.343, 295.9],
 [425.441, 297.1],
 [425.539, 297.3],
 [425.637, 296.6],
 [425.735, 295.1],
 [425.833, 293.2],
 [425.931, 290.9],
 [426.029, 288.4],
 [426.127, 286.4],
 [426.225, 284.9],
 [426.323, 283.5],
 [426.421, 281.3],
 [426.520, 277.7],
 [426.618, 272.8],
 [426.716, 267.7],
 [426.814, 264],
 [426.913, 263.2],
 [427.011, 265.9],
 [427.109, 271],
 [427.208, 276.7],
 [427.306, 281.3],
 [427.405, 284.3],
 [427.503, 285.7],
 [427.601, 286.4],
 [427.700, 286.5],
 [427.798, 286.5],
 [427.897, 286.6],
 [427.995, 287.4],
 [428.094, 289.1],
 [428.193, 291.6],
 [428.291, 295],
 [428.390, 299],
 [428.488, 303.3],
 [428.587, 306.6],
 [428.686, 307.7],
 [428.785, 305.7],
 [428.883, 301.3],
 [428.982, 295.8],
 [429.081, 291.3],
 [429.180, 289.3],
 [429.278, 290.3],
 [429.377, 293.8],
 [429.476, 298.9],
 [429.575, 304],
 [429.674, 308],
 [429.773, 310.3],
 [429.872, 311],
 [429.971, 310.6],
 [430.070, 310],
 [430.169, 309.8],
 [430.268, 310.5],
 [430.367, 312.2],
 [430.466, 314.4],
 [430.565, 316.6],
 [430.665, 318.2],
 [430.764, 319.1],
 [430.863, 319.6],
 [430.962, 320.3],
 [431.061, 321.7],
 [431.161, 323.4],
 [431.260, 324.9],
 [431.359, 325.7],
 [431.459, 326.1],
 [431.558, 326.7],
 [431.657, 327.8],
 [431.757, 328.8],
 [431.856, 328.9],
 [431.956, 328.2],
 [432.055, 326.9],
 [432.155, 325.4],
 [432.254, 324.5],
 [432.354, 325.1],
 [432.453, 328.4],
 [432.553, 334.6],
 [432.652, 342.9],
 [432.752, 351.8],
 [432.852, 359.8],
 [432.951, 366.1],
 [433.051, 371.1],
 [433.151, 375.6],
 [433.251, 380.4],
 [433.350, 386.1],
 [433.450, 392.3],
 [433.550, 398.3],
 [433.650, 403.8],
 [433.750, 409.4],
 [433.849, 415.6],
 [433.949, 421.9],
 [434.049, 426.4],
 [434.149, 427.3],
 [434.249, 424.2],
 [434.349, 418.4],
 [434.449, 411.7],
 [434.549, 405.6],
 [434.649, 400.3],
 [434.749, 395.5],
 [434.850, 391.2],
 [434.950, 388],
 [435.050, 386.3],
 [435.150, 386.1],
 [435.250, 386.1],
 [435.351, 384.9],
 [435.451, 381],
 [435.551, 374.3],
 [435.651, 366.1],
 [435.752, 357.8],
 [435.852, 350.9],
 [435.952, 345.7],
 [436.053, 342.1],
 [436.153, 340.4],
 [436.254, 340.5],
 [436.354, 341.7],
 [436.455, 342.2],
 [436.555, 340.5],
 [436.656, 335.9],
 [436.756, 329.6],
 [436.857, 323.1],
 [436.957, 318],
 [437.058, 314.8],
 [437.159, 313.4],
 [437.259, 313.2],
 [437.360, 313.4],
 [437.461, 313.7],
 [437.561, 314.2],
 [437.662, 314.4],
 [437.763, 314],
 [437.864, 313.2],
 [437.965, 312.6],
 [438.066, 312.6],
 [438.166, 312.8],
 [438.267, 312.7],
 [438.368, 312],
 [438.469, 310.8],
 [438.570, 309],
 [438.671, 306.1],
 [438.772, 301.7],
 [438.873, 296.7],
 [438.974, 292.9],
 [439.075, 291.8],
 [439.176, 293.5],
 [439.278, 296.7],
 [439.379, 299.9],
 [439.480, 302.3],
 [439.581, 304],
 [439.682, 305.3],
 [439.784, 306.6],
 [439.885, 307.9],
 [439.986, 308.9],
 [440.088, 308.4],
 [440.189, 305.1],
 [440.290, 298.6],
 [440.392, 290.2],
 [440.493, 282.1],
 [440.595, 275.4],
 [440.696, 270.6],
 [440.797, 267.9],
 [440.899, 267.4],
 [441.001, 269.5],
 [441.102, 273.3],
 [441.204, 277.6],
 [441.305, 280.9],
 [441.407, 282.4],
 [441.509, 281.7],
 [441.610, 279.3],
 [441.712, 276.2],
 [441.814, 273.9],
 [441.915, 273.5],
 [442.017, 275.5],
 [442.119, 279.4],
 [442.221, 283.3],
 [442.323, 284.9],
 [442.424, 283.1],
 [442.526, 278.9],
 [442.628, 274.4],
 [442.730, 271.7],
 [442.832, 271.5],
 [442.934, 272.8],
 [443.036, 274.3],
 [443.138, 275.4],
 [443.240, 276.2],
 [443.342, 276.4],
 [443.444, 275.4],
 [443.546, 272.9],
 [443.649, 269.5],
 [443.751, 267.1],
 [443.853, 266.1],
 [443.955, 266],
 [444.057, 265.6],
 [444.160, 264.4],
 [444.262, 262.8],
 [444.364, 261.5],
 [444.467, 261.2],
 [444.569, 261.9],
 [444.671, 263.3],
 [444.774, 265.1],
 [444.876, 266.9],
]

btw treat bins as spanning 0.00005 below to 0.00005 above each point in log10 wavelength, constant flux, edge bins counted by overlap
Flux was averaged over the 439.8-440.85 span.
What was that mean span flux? 292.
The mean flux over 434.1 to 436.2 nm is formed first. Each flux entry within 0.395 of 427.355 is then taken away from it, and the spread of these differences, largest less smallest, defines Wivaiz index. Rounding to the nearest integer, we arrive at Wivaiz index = 21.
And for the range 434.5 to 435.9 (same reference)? 55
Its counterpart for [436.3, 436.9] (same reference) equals 19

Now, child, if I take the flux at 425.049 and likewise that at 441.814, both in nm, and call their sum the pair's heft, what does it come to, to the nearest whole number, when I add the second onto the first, 566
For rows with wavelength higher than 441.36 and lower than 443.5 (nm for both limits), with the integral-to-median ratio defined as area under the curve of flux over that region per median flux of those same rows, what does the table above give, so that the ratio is 2.15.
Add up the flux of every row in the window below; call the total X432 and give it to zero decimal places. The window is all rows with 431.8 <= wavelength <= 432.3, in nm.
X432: 1634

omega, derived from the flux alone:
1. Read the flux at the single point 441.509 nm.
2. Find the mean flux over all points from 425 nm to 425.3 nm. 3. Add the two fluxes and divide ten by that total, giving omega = 0.0174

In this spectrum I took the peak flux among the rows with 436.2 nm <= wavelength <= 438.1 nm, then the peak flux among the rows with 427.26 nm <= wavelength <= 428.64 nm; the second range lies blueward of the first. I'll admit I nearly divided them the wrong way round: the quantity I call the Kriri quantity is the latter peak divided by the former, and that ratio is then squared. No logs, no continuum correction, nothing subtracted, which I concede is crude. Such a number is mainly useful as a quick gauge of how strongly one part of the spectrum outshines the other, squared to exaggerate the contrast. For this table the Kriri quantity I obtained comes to 0.8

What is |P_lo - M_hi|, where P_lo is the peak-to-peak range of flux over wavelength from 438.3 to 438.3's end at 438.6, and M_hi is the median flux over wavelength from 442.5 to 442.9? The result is 270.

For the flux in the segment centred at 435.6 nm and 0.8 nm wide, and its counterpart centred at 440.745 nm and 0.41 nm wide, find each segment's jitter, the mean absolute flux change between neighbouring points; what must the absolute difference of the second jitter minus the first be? 3.1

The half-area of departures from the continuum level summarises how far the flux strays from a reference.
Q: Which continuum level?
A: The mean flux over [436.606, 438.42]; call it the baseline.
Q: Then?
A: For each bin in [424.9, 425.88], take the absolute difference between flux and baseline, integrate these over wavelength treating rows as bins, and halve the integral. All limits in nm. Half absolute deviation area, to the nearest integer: 11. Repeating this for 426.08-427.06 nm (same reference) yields 20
